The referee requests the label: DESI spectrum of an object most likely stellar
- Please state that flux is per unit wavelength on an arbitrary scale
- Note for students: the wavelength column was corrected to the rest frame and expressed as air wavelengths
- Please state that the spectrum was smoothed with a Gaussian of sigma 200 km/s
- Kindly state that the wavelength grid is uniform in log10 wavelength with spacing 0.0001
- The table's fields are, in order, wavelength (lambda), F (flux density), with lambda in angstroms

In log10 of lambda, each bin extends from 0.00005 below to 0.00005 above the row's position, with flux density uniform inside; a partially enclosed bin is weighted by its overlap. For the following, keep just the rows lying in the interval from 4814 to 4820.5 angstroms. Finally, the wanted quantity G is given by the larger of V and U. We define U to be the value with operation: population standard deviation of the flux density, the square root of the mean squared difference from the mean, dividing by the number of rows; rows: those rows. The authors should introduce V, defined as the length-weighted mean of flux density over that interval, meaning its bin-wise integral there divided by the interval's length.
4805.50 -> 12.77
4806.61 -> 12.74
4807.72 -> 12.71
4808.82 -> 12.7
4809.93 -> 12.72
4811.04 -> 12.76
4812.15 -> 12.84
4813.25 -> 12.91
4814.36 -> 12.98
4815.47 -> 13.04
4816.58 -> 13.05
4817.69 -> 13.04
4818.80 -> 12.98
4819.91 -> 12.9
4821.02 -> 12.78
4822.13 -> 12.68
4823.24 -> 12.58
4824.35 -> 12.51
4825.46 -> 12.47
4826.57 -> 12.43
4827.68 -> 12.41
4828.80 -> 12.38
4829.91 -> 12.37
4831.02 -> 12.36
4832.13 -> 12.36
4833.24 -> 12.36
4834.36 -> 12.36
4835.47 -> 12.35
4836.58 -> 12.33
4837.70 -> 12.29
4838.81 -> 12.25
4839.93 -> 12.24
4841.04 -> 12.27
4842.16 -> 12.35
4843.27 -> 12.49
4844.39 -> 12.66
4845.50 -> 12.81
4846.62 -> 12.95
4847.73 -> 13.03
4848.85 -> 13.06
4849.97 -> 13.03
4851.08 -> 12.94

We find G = 13.0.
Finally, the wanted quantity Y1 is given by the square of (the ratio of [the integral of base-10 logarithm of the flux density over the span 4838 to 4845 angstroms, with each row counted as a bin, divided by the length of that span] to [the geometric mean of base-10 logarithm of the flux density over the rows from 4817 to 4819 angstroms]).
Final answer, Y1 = 0.962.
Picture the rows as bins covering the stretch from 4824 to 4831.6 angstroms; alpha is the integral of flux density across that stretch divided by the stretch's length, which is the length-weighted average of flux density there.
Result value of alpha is 12.4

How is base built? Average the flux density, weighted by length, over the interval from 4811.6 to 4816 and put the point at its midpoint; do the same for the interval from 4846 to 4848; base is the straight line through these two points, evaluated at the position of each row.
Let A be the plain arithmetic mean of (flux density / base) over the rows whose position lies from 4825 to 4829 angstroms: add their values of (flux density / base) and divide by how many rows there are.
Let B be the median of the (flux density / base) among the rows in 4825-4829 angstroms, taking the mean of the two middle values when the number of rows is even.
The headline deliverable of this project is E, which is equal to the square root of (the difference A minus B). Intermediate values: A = 0.958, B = 0.958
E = 0.014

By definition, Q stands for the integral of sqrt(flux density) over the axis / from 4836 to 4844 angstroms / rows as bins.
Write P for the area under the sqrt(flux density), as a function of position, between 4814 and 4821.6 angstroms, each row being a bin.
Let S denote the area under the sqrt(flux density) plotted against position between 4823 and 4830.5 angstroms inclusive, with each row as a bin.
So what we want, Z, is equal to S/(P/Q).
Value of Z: 27.2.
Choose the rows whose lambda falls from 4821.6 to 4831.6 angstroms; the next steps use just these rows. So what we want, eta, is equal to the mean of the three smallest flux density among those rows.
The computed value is 12.4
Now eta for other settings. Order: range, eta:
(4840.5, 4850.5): 12.4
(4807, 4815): 12.7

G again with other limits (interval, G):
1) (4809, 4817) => 12.9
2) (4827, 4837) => 12.4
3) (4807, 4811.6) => 12.7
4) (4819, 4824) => 12.7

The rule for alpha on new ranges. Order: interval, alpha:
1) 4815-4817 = 13.0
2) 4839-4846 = 12.5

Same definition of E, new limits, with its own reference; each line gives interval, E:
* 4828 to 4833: 0.014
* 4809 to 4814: 0.024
